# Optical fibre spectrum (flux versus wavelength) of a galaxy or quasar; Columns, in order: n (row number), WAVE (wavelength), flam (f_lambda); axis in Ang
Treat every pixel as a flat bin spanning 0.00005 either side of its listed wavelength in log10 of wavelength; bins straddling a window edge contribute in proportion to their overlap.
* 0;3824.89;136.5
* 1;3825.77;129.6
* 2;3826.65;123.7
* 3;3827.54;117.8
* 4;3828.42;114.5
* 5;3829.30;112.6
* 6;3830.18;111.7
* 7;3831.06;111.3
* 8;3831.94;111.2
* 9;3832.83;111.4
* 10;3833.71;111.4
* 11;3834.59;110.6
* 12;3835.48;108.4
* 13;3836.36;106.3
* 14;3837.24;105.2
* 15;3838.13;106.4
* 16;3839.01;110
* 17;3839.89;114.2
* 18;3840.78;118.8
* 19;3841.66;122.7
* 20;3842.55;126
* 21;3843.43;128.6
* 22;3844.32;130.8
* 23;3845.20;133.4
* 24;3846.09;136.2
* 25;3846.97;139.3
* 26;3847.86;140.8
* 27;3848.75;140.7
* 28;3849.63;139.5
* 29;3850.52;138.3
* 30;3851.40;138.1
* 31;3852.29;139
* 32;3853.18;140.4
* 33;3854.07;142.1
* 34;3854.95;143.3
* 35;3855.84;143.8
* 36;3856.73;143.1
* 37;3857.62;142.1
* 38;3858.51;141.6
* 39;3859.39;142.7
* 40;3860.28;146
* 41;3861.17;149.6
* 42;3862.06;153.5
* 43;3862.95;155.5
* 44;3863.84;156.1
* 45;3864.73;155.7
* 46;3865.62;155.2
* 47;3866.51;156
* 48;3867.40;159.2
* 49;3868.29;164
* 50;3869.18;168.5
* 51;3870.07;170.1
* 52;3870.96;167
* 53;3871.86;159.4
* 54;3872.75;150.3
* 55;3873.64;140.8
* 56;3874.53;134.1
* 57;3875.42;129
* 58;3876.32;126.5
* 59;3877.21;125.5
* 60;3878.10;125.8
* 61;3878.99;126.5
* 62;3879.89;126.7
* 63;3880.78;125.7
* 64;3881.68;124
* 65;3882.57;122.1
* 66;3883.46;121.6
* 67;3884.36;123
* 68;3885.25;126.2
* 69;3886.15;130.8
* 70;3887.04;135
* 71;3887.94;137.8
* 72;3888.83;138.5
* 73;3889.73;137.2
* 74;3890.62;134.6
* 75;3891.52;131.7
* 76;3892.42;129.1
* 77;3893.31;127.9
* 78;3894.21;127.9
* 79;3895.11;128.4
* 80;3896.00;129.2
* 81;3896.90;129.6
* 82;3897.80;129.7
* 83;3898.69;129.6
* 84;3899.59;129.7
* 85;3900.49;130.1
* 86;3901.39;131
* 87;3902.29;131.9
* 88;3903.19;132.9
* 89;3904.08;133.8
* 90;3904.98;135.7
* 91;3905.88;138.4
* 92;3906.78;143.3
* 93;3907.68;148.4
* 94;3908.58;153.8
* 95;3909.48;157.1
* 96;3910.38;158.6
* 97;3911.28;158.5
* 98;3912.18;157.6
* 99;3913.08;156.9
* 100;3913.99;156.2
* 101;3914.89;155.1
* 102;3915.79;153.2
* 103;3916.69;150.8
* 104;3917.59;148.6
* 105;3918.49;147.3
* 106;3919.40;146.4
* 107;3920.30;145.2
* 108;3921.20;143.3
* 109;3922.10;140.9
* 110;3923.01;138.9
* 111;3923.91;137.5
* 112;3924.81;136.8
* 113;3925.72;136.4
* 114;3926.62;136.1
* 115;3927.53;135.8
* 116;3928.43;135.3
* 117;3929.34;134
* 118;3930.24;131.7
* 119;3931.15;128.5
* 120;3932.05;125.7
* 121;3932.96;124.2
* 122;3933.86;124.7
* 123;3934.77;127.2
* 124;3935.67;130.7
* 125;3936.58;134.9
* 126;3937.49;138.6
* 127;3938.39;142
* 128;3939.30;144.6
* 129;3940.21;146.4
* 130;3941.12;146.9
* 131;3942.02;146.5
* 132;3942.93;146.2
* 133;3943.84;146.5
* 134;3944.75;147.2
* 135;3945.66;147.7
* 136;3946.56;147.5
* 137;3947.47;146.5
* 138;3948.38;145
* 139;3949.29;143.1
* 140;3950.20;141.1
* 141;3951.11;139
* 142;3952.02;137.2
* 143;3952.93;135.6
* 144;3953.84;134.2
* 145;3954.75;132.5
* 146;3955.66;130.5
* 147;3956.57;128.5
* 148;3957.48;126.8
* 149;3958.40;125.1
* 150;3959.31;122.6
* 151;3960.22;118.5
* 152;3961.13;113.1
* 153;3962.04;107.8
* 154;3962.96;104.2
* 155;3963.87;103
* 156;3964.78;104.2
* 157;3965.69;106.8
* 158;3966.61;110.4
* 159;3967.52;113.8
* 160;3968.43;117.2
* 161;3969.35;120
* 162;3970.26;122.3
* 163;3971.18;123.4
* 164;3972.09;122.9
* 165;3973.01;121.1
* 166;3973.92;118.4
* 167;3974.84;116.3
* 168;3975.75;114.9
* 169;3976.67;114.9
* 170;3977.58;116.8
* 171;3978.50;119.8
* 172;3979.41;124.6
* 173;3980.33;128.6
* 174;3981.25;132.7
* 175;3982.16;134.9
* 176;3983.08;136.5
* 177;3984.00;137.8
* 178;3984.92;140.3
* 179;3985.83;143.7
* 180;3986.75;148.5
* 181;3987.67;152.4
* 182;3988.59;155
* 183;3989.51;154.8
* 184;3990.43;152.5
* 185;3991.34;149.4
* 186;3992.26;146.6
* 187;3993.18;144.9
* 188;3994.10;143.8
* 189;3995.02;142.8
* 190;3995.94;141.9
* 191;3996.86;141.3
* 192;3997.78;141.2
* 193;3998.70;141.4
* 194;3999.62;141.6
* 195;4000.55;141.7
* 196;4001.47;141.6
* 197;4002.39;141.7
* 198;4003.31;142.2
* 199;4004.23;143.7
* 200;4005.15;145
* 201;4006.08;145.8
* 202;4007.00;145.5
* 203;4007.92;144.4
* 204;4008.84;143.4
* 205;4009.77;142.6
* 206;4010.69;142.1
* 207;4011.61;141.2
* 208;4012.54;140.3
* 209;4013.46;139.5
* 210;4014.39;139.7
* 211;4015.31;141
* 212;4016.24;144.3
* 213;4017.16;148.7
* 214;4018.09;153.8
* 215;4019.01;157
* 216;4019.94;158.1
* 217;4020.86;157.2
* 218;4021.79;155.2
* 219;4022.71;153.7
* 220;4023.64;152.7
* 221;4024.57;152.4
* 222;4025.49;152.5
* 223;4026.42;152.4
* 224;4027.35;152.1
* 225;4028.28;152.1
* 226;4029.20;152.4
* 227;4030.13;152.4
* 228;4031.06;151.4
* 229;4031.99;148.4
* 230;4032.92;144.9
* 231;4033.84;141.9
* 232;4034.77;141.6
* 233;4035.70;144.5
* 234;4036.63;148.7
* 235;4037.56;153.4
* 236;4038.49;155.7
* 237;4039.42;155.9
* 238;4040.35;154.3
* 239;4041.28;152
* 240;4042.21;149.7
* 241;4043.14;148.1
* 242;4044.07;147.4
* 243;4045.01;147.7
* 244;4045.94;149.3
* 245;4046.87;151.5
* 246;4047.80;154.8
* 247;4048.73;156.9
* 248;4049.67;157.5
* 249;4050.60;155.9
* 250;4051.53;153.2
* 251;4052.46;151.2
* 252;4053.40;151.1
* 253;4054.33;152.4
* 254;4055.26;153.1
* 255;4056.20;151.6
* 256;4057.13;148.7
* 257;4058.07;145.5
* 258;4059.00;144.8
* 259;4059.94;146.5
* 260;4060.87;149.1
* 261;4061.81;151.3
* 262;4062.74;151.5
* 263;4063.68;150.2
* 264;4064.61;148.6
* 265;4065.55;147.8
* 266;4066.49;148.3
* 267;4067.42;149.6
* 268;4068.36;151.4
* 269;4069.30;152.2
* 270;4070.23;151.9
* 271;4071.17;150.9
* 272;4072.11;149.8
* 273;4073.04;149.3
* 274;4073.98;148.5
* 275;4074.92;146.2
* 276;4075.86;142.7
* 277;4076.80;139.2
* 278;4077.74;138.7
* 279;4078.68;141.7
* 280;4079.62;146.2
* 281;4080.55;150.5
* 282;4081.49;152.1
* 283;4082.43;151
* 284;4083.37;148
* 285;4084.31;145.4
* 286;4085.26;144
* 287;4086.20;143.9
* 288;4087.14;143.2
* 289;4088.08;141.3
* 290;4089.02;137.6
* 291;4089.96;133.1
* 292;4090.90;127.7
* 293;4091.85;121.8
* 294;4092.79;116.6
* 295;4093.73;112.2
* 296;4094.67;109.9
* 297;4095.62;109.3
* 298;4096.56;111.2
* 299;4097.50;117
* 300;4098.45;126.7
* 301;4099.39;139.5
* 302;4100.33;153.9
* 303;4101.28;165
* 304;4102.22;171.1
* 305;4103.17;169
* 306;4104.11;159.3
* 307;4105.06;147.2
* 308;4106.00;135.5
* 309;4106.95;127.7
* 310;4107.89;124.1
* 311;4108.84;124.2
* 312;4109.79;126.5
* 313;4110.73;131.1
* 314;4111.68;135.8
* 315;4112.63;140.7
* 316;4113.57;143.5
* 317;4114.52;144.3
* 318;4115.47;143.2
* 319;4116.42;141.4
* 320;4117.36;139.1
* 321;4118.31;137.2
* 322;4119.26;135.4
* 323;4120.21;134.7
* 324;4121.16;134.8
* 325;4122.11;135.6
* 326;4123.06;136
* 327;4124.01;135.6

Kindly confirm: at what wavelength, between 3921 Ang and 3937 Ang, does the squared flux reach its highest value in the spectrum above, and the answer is 3921.20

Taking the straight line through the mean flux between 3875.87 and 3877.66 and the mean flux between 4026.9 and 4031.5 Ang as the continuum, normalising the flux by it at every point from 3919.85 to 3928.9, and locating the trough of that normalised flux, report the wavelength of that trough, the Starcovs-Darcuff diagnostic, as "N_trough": 3928.43 Ang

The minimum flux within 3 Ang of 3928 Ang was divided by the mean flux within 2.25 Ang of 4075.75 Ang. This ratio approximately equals 0.921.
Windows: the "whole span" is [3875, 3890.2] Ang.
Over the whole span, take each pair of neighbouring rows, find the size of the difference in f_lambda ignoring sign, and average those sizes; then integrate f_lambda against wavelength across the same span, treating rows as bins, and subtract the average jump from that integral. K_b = 1949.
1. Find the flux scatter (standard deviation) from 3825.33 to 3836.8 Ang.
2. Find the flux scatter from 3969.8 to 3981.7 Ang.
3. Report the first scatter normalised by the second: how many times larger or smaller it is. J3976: 1.2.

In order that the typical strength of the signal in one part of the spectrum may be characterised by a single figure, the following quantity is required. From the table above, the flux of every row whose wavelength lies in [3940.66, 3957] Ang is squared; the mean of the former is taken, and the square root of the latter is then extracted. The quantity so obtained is 141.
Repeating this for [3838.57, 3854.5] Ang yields 133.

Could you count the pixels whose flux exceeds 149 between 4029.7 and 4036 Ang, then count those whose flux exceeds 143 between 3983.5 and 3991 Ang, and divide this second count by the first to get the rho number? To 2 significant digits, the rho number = 3.0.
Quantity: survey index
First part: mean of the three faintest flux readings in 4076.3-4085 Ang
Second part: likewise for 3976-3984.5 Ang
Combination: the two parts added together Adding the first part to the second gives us 257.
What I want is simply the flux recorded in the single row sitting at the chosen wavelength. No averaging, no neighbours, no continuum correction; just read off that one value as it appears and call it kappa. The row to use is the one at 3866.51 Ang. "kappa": 156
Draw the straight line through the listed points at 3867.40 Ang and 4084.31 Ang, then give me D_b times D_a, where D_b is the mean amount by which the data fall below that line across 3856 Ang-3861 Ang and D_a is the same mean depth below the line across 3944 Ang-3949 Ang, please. 123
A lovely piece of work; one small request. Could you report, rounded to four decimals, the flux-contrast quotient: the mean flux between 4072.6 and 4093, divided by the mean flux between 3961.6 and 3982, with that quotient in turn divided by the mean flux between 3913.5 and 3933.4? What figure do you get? 0.0086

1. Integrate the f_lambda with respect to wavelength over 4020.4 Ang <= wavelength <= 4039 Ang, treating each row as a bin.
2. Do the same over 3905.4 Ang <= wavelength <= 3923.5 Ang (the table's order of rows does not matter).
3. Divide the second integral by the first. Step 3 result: 0.97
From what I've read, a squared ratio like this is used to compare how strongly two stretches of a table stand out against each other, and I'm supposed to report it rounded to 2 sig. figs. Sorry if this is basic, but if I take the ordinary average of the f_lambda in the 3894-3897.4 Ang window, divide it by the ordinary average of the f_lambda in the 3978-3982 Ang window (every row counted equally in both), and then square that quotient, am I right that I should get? 1.0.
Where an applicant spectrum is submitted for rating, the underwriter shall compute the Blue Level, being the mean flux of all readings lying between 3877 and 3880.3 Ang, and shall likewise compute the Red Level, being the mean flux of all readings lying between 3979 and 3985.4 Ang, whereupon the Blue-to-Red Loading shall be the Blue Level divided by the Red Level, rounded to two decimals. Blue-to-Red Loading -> 0.94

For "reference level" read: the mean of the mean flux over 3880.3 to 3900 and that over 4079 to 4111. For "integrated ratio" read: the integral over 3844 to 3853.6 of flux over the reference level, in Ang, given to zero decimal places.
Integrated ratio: 10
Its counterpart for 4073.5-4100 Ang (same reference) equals 27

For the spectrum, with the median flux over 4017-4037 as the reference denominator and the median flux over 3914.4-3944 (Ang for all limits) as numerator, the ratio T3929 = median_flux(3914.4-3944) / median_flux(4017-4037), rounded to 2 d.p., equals 0.91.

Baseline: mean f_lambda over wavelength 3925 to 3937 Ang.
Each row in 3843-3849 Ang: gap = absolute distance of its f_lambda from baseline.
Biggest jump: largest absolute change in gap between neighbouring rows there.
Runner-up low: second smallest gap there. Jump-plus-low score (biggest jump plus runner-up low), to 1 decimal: 5.3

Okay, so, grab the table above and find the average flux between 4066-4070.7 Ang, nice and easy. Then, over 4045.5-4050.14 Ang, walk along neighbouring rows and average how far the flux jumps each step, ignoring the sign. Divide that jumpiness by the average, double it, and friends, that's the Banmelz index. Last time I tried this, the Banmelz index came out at 0.027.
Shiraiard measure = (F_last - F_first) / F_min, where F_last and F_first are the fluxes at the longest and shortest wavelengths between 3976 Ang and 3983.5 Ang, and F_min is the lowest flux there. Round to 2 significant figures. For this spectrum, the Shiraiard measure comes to 0.19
